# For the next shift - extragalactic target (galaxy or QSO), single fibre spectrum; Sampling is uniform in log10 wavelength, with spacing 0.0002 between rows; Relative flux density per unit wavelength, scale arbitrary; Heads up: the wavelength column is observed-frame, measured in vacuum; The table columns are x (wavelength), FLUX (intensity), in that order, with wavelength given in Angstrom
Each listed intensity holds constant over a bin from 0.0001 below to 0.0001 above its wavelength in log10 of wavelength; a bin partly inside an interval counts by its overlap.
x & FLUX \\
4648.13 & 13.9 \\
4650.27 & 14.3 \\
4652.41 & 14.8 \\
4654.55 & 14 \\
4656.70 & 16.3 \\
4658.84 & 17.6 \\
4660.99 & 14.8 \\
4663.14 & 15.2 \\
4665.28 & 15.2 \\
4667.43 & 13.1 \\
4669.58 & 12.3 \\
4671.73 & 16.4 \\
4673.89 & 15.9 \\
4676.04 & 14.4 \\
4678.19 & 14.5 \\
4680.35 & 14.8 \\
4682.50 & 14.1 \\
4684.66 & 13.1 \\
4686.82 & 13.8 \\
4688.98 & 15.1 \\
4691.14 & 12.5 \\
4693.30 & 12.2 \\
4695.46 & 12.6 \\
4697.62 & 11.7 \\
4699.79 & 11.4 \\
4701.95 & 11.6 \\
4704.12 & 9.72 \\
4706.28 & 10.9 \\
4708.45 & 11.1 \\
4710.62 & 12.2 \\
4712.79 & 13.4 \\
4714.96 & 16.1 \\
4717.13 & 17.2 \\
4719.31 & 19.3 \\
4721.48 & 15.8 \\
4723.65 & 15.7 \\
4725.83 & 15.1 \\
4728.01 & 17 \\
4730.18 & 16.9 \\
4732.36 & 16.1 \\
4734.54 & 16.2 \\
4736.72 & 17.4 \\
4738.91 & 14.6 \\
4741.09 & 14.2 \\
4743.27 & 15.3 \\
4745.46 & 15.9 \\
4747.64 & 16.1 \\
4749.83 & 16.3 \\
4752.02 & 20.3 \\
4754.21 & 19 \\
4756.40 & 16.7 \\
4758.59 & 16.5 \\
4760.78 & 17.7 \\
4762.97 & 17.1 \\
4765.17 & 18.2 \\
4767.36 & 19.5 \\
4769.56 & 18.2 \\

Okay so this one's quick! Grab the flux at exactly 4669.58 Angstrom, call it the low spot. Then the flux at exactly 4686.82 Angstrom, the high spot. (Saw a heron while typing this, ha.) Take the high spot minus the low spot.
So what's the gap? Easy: 1.5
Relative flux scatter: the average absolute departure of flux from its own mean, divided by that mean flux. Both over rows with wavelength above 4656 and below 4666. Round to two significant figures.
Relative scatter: 0.057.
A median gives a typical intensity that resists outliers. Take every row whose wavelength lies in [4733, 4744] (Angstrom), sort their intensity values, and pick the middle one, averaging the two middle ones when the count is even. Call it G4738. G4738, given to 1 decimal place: 15.3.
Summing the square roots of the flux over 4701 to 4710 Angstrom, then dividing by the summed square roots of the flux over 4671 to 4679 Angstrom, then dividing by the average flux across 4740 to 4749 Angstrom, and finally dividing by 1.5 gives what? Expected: 0.036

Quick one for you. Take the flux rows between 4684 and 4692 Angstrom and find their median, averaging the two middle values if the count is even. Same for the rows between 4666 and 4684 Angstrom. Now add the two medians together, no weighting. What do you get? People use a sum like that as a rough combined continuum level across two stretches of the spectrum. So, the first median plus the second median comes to 27.9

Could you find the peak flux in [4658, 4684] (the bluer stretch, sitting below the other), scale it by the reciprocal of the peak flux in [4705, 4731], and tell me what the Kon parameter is 0.91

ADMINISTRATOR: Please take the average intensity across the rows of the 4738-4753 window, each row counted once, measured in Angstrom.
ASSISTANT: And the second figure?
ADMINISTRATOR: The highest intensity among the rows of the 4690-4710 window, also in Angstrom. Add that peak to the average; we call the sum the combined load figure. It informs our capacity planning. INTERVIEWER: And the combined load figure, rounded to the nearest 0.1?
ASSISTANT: 28.7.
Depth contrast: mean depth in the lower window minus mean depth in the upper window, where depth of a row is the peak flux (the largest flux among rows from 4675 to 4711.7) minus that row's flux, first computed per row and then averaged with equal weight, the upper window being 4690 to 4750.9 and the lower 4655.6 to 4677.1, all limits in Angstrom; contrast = -0.7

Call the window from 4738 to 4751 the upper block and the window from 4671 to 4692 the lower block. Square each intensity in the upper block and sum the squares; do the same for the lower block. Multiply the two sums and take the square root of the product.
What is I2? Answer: 1732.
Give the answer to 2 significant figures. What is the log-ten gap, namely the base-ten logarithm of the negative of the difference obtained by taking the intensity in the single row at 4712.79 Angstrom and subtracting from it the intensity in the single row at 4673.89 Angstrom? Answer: 0.40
